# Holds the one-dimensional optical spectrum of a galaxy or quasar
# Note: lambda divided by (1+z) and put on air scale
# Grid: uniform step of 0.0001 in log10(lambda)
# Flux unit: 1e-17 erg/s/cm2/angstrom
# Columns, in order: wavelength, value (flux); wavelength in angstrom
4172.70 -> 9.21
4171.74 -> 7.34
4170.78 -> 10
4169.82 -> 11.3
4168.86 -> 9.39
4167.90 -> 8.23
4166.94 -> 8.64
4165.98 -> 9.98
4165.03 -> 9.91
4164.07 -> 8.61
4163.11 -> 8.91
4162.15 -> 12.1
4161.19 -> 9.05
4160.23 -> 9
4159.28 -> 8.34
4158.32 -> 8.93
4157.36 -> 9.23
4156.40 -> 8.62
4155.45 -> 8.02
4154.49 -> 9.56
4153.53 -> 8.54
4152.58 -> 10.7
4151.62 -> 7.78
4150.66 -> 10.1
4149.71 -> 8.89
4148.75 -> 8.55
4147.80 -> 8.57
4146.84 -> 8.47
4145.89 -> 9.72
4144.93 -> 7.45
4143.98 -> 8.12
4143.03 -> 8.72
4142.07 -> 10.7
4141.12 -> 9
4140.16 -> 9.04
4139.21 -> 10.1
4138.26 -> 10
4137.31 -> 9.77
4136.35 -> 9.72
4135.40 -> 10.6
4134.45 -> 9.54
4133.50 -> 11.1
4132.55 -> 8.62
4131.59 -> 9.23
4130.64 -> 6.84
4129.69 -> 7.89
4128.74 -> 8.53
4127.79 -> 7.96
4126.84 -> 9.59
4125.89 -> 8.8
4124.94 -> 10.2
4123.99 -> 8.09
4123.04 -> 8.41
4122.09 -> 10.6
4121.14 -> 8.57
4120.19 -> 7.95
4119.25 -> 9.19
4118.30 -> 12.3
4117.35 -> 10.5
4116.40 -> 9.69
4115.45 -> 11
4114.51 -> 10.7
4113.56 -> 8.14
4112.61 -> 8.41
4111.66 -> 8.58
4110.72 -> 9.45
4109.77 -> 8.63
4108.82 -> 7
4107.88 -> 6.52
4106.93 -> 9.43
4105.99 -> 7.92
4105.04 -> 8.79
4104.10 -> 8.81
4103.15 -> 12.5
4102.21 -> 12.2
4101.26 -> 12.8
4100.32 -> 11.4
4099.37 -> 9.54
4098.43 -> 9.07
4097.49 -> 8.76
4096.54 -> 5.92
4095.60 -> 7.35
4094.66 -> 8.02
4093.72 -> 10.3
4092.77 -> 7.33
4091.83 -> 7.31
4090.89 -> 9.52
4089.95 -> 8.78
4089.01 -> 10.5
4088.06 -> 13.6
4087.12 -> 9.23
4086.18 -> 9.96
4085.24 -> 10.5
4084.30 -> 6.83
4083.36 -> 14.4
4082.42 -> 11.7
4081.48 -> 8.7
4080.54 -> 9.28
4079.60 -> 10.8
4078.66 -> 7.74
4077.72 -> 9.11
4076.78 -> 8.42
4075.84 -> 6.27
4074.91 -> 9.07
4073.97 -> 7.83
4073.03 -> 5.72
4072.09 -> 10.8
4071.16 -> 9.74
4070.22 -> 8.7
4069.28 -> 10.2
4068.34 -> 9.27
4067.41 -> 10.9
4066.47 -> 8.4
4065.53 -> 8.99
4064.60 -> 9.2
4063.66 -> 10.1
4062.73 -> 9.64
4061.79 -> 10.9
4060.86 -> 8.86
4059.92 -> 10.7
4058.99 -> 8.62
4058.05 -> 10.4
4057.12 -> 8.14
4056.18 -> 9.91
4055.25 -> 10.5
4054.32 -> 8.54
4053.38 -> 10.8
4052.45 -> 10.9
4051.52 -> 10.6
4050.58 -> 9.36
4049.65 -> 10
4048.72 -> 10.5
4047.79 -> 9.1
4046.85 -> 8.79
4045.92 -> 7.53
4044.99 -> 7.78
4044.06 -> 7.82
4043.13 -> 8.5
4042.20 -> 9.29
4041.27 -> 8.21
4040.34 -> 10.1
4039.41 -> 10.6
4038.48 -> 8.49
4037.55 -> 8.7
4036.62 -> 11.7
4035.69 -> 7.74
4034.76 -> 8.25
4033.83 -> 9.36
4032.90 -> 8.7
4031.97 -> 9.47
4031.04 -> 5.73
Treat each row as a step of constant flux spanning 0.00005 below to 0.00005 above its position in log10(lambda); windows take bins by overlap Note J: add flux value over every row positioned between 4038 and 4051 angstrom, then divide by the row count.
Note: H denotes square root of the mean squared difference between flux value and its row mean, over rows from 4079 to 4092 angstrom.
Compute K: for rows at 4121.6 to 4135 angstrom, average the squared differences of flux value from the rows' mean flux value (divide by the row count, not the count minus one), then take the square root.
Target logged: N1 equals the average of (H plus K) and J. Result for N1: 6.08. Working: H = 2.0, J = 9.0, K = 1.1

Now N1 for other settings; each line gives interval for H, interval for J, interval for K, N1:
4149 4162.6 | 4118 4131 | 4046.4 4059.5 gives 5.46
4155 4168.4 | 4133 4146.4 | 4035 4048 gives 5.85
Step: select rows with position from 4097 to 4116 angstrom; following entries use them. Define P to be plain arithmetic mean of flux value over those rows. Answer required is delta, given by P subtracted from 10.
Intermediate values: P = 9.5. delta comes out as 0.5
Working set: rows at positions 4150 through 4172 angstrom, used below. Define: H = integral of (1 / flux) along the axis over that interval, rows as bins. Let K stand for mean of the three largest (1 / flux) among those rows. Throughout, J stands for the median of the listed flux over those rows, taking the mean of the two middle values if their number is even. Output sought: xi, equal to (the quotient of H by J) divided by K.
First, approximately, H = 2.41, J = 9.00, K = 0.130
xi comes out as 2.06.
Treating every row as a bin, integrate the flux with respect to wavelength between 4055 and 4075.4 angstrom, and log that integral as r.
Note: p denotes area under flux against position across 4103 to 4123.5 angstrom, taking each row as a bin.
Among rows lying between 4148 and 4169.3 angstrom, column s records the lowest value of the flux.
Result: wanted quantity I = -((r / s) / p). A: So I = -0.131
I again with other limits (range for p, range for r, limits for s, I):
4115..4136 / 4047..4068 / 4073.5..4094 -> -0.167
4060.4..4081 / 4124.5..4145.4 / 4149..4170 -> -0.131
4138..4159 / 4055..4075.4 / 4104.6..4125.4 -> -0.155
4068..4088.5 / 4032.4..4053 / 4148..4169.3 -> -0.126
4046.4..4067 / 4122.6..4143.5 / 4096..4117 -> -0.163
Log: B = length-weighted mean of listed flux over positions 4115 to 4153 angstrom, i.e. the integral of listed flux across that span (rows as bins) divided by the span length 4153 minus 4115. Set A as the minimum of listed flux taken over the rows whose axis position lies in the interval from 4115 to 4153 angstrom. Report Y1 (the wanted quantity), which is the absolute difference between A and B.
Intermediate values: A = 6.84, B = 9.3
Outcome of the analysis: 2.4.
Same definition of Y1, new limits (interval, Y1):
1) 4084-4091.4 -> 3.1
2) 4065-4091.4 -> 3.7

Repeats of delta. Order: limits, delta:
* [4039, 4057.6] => 0.7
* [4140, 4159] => 1.1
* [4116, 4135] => 0.8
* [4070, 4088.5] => 0.6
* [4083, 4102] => 0.4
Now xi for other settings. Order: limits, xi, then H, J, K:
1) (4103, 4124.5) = 1.95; 2.41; 8.79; 0.141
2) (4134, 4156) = 2.07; 2.42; 9.04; 0.129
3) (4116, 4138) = 1.96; 2.41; 9.23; 0.133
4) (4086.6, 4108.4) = 1.75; 2.43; 9.07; 0.153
